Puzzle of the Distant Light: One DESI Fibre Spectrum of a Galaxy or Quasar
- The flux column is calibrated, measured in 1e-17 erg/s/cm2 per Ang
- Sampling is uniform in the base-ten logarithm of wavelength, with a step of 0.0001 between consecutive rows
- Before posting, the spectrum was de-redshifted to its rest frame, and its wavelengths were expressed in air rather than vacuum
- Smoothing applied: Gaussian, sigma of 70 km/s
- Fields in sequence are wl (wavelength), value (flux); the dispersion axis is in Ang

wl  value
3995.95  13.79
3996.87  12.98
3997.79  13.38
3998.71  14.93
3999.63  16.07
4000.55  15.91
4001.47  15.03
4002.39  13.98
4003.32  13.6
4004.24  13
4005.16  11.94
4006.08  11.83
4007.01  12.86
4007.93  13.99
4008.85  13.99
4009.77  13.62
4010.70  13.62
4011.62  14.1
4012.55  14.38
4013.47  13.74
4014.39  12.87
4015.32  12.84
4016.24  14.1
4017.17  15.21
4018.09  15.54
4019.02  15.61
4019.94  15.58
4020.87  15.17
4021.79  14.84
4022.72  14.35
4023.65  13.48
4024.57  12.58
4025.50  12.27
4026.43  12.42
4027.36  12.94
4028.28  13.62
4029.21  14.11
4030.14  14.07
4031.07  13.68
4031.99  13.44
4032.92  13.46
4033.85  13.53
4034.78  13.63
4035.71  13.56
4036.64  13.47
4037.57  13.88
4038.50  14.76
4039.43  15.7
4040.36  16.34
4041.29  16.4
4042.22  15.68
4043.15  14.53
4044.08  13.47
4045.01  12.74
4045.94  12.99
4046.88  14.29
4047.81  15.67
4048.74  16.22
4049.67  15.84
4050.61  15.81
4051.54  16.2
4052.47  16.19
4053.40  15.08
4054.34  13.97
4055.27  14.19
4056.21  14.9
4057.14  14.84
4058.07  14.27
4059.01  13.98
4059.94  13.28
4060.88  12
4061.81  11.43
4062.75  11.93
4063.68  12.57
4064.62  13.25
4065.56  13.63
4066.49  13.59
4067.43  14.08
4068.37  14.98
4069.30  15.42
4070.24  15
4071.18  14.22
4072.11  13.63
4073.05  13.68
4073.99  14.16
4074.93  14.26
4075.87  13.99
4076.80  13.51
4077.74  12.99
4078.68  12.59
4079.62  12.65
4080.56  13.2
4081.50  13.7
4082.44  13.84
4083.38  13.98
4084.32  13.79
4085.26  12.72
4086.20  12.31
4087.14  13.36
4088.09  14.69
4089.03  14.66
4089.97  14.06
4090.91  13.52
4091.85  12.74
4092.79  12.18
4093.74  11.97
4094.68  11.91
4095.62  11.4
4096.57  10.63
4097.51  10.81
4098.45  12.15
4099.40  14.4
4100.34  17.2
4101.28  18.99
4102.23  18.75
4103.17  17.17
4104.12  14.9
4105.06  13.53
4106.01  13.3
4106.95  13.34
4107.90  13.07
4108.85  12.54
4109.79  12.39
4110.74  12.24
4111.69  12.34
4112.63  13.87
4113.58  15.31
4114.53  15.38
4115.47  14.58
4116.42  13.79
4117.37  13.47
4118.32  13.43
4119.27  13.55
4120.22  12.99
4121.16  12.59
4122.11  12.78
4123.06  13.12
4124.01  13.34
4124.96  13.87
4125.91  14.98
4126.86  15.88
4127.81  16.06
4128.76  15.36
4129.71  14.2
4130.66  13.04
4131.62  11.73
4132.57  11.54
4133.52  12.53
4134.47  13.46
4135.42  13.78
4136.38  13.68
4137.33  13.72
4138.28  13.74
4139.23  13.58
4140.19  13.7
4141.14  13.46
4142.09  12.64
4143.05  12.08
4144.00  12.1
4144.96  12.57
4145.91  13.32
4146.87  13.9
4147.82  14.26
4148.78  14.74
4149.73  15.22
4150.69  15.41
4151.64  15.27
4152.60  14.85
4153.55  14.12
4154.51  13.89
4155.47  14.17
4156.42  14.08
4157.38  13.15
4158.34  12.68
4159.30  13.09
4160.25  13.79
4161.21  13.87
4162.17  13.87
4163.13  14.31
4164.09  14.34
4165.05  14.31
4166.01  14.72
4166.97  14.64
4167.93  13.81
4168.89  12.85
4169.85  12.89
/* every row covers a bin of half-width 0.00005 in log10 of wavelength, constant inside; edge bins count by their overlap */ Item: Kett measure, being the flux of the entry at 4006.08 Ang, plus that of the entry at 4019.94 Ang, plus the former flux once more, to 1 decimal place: 39.2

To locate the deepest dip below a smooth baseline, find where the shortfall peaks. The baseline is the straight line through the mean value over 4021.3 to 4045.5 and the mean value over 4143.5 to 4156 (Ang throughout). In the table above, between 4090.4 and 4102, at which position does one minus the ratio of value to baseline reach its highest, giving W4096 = 4096.57 Ang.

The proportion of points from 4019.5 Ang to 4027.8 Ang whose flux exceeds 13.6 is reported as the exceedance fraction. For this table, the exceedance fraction 0.44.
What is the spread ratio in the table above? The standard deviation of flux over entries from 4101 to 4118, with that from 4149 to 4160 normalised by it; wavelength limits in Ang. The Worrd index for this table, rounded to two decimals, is 0.45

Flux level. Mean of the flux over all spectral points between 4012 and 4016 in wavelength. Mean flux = 13.5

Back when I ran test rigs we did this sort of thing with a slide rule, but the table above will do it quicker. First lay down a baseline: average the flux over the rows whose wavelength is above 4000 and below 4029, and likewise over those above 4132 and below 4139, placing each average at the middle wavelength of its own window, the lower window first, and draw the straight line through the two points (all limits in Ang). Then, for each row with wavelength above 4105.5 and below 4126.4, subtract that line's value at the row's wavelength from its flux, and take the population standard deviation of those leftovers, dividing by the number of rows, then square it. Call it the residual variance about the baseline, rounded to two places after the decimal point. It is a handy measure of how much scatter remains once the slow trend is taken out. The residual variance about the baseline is 0.81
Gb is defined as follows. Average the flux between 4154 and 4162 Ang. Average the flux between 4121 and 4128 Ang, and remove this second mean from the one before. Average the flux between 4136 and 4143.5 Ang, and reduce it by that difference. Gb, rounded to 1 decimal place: 13.8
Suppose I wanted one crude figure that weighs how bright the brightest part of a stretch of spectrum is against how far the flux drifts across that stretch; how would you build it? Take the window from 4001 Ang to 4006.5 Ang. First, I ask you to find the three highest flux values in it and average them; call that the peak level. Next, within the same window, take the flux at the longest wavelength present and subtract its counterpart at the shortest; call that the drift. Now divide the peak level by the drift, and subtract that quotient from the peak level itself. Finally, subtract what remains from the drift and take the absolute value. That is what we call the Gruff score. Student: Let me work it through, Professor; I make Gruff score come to 22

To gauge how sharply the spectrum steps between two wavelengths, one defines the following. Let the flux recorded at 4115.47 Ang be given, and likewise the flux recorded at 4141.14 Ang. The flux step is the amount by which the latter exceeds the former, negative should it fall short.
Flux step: -1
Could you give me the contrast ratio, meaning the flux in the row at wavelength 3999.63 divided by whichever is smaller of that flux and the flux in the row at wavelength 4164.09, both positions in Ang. 1.12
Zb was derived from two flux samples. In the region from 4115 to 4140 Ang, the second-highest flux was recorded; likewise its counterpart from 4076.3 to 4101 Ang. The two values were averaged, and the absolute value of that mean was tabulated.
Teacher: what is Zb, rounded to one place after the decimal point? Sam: 15.3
